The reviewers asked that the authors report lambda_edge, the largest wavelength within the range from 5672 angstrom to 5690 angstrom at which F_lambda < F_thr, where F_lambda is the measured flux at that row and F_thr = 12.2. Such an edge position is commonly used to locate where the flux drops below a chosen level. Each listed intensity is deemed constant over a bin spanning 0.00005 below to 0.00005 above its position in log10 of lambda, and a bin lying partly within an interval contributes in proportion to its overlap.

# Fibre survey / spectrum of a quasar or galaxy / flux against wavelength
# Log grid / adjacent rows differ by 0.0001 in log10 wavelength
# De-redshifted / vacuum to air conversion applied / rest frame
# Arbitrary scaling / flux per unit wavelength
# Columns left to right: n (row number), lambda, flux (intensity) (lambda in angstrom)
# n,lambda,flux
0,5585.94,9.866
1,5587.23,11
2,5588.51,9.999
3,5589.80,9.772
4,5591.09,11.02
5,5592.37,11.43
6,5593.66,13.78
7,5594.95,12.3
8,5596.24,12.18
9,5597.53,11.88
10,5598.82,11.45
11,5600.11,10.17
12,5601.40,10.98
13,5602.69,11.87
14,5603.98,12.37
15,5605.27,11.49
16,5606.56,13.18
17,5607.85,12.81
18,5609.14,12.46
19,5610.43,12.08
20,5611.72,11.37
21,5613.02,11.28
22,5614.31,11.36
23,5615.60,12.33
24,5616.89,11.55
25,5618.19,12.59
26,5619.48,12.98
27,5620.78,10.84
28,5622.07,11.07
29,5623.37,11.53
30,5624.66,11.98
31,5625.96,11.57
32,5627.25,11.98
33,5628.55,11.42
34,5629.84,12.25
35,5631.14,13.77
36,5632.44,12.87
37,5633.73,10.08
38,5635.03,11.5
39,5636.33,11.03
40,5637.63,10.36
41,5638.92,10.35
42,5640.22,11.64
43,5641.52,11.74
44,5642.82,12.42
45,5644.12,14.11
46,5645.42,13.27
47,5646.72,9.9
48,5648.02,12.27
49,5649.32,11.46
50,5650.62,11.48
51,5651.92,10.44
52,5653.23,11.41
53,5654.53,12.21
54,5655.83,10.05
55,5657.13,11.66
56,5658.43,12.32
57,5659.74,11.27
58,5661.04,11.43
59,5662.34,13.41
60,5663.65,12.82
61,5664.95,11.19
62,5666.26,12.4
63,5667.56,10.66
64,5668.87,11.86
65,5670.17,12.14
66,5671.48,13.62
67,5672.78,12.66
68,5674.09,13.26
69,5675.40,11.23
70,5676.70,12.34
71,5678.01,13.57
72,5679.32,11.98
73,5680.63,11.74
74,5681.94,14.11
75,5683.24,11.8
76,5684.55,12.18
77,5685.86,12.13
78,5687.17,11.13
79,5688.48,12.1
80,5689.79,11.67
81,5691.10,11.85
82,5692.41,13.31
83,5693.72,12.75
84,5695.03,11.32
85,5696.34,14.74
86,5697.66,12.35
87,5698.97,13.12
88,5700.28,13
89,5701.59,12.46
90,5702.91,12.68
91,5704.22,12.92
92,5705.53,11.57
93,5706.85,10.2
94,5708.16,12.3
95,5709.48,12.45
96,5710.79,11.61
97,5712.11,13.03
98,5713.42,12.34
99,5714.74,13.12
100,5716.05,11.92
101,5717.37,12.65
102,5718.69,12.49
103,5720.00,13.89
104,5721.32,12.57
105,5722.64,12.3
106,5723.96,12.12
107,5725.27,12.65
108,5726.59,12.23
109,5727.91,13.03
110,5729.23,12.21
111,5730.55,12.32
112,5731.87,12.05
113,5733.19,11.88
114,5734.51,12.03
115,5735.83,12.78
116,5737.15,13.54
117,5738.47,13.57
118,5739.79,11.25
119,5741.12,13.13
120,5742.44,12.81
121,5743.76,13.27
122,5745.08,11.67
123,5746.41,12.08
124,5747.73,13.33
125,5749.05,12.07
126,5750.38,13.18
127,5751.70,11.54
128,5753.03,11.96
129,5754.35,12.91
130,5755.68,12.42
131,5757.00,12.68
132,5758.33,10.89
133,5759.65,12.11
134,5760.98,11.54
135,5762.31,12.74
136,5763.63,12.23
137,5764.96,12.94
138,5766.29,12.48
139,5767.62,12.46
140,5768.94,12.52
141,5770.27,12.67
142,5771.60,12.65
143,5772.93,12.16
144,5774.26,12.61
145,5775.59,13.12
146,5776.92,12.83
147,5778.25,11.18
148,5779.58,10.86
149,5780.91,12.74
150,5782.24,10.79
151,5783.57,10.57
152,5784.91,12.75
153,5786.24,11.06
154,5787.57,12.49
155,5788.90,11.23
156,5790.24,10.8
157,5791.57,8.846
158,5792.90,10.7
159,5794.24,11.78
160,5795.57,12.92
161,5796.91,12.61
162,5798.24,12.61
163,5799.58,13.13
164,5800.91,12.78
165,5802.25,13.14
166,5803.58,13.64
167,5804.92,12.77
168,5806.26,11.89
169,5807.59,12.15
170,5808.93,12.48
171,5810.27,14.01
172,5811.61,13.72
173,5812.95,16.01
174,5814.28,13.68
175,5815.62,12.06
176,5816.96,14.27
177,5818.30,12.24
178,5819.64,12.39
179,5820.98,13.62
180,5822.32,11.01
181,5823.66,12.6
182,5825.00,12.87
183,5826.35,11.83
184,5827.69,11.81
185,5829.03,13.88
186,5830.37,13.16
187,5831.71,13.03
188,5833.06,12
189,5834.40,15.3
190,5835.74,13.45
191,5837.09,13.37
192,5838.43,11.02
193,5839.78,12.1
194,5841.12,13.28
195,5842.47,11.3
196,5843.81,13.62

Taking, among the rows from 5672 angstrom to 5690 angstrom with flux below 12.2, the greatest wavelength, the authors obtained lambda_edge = 5689.79 angstrom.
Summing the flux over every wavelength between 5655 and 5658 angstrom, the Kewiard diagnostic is 21.7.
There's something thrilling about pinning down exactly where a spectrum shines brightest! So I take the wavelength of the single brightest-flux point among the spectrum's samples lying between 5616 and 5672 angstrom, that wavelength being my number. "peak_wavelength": 5644.12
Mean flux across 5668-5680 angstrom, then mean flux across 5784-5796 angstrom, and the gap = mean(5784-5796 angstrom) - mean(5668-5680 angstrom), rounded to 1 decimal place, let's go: -1.1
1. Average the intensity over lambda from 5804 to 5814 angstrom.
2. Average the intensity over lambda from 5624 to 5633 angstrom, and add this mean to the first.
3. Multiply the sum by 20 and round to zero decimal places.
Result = 511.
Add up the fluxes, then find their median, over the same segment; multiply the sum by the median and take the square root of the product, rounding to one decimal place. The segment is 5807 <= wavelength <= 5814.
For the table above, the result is 30.6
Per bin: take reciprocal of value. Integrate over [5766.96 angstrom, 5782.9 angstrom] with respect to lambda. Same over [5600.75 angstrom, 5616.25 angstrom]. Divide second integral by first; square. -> 0.98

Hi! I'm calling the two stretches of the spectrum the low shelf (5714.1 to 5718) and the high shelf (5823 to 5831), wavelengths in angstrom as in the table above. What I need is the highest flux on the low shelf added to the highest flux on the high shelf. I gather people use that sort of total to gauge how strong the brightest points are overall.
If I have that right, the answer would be 27.0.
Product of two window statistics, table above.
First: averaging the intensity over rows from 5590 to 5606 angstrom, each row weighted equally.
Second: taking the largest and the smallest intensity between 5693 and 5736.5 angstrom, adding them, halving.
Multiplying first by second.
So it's 146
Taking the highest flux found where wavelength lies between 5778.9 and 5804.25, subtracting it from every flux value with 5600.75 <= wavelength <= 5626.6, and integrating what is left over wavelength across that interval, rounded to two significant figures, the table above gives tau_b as -45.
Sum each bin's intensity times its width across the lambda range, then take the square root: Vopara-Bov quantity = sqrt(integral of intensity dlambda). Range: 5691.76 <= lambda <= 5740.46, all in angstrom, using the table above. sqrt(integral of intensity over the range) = 25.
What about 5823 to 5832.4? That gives 11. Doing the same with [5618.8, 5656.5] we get 21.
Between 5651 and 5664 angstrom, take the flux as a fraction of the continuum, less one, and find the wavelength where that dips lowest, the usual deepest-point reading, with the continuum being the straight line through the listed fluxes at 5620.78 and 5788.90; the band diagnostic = 5655.83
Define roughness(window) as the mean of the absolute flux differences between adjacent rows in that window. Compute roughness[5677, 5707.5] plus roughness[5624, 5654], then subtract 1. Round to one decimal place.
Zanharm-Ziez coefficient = 1.1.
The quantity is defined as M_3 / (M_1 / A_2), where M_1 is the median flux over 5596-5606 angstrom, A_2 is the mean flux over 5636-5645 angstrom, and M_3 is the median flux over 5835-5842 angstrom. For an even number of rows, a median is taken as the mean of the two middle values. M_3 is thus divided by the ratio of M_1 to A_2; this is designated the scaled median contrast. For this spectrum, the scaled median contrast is 13.3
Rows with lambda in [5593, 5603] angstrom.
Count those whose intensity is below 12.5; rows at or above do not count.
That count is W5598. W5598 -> 7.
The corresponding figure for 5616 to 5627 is 6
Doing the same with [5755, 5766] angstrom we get 5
